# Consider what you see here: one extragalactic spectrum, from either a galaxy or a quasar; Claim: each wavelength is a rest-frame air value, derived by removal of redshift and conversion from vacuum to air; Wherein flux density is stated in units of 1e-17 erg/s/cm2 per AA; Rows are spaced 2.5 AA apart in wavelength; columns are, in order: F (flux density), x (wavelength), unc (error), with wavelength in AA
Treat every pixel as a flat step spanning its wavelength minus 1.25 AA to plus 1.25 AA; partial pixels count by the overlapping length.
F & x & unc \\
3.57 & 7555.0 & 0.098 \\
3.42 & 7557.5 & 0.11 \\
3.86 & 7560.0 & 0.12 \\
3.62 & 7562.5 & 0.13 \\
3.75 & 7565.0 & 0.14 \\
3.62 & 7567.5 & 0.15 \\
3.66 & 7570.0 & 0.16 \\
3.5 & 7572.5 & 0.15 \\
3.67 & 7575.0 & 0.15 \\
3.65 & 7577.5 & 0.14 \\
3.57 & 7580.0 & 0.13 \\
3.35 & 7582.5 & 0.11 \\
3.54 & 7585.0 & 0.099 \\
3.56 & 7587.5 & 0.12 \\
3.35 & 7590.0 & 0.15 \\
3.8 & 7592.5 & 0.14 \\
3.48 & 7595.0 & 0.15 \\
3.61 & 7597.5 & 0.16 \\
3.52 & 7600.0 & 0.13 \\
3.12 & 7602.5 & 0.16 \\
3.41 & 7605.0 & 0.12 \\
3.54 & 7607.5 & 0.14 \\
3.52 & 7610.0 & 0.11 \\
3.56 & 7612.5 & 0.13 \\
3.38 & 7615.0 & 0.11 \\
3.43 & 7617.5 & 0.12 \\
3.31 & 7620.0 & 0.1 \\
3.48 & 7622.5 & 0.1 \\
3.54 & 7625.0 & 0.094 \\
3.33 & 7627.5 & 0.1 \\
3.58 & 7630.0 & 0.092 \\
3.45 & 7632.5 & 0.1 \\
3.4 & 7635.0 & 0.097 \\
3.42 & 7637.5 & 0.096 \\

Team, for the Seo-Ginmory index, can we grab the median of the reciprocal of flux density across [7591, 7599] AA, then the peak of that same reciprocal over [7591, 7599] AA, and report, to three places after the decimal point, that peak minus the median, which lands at 0.010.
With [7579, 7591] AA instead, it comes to 0.016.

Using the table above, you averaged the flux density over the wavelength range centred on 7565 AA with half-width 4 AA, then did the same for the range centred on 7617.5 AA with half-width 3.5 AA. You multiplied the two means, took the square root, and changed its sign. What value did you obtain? -3.52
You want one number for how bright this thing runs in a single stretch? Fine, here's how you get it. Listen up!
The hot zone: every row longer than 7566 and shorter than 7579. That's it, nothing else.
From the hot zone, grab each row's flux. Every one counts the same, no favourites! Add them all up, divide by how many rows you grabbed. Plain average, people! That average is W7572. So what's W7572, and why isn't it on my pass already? 3.62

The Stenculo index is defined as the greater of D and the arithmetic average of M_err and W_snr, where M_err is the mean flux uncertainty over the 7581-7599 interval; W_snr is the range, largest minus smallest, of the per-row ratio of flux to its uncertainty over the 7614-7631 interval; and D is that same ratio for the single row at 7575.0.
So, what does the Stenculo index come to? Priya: 24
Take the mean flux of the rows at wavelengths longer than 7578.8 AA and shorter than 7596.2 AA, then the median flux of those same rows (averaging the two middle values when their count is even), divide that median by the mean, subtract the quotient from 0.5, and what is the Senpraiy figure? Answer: -0.505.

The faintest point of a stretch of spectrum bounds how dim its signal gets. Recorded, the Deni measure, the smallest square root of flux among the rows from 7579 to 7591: 1.83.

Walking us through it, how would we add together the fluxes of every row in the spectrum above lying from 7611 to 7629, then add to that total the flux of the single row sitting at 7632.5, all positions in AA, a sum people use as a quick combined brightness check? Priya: 27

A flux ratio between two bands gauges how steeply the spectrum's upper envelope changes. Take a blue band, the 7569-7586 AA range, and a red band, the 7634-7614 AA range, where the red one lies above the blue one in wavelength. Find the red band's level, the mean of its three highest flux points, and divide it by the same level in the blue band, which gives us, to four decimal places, 0.9654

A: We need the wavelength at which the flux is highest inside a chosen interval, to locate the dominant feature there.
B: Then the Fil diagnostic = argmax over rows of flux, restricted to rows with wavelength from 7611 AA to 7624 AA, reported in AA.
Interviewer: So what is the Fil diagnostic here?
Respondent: 7612.5 AA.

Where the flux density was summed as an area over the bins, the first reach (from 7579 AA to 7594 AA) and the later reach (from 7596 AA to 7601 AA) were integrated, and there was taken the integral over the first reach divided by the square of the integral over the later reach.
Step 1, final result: 0.17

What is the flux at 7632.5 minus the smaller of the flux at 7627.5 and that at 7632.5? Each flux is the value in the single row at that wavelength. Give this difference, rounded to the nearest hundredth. 0.12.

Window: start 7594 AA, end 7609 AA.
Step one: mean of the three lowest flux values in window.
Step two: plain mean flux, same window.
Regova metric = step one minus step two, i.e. -0.11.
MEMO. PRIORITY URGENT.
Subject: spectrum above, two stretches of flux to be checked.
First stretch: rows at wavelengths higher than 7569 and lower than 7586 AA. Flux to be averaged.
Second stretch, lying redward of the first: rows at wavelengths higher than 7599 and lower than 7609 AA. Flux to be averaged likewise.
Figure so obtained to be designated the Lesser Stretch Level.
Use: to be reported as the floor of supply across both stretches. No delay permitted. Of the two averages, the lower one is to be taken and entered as 3.40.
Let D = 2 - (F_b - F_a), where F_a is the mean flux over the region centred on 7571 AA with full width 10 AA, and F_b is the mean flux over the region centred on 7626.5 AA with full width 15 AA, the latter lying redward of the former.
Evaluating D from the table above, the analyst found 2.16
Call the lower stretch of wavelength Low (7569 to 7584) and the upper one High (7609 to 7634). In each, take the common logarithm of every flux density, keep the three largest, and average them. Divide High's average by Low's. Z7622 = 0.979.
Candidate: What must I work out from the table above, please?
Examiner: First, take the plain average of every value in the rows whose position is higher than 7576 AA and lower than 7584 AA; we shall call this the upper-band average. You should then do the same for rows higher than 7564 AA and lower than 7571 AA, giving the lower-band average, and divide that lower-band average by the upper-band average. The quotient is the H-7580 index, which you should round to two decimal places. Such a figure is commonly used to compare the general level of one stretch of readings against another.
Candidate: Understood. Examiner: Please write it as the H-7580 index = 1.04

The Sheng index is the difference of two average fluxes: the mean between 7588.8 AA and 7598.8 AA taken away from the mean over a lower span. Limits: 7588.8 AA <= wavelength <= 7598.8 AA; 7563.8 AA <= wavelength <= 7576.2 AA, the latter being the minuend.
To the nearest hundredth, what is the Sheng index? 0.08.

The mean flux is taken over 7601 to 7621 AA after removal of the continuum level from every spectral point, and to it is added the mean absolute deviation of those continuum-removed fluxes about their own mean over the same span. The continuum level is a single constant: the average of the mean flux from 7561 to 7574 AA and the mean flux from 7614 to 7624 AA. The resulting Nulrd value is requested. 0.00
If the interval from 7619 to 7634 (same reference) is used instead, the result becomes 0.02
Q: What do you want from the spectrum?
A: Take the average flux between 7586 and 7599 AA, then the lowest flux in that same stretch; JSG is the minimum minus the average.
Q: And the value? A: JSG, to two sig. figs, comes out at -0.21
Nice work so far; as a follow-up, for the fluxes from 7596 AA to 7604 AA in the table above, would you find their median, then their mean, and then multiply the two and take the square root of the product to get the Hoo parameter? 3.47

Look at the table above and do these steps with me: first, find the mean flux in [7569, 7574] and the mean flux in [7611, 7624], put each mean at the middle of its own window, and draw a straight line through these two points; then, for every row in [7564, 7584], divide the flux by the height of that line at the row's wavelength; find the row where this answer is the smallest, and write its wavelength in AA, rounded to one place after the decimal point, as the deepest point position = 7582.5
